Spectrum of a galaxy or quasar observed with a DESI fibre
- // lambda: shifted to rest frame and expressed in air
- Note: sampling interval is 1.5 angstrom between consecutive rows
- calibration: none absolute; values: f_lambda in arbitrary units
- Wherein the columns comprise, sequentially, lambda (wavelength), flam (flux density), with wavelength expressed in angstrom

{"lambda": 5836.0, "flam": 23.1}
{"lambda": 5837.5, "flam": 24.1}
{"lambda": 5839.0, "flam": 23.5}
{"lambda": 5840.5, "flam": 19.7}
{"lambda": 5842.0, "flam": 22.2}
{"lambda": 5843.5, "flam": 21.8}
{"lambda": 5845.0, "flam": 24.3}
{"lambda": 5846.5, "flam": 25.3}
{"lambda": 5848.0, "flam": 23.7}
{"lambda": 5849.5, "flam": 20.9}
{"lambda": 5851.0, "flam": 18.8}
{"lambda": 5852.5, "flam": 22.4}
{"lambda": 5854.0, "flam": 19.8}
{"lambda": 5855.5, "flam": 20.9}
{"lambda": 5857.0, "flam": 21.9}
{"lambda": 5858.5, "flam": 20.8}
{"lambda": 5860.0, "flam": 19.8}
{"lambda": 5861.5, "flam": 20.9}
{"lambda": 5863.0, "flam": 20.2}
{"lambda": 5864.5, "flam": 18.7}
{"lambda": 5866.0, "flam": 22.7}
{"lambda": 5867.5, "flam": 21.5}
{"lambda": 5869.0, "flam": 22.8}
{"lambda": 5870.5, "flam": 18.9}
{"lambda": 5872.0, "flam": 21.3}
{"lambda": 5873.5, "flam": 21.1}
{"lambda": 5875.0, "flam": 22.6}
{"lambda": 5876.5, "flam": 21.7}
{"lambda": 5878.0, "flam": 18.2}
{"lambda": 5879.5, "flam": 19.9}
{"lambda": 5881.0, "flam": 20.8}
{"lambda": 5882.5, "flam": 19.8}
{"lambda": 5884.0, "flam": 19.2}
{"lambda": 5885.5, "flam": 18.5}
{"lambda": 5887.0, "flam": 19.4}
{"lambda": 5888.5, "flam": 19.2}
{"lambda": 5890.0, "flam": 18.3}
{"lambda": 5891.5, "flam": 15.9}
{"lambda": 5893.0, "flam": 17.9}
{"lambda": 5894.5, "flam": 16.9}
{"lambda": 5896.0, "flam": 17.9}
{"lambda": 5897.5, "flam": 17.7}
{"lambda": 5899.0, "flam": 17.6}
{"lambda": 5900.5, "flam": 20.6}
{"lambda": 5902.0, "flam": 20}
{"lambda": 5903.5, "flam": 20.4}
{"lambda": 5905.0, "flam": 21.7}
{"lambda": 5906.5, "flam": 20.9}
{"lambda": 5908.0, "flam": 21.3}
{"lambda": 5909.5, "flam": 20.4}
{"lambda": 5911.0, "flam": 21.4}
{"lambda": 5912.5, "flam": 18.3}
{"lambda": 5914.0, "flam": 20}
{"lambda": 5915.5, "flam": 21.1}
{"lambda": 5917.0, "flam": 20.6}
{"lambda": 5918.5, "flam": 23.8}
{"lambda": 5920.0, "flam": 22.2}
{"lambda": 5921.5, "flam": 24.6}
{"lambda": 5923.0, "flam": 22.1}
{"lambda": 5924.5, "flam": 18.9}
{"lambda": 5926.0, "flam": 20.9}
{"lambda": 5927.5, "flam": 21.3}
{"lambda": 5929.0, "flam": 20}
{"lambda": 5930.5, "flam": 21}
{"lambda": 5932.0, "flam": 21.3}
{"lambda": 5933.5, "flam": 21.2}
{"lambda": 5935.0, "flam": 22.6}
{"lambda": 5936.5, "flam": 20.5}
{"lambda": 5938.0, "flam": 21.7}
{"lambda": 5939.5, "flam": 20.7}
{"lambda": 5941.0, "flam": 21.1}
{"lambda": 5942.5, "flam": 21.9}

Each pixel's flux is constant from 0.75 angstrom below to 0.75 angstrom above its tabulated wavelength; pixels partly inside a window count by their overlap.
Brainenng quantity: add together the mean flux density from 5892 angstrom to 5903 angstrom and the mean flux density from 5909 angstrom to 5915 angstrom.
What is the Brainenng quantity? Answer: 38.4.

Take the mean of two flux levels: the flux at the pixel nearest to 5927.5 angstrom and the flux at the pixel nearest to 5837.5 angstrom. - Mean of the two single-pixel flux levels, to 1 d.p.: 22.7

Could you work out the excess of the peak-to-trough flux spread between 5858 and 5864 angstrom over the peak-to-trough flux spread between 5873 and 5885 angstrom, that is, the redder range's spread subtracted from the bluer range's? -3.3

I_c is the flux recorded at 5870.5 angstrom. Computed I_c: 18.9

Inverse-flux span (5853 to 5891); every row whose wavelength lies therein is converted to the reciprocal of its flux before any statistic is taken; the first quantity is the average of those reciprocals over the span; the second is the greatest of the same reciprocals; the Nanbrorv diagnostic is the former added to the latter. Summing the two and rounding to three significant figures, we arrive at 0.104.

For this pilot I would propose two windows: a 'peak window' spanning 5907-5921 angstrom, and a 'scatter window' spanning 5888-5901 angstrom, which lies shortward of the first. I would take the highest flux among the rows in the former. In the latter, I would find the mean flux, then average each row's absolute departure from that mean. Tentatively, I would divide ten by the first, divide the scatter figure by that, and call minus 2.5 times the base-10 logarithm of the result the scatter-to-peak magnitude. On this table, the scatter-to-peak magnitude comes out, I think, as -0.84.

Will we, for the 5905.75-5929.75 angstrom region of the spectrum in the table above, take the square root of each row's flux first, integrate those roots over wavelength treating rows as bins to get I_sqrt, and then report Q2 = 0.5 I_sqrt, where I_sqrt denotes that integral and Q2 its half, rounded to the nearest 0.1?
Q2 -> 55.1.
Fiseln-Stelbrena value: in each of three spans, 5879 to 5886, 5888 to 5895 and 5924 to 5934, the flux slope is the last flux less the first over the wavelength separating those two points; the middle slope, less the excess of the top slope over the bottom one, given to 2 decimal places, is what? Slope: -0.87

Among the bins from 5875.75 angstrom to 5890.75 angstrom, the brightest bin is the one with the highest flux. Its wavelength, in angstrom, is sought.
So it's 5876.5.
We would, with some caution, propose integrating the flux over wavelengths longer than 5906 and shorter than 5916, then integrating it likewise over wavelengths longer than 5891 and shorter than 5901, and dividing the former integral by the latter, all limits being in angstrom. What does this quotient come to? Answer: 1.15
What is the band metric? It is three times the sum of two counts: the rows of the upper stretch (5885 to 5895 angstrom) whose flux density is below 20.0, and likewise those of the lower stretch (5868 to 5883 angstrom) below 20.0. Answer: 33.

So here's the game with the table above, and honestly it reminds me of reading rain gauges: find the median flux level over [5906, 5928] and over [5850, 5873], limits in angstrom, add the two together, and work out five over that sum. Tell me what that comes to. 0.119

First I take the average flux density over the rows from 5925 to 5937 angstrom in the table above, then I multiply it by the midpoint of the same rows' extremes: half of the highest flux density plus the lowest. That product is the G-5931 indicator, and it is 449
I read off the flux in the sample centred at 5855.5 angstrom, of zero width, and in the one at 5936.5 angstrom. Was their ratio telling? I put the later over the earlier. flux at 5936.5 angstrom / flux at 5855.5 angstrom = 0.98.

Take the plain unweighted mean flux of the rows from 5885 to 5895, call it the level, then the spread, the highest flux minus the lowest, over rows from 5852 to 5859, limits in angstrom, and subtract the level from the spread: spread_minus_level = -15.4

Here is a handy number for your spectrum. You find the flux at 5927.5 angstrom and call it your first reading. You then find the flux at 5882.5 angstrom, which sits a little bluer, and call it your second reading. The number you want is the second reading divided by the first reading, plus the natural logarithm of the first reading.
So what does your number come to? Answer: 3.99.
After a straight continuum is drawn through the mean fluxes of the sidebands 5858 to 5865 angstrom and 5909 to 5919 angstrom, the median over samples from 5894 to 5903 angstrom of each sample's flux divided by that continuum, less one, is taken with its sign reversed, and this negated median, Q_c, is 0.13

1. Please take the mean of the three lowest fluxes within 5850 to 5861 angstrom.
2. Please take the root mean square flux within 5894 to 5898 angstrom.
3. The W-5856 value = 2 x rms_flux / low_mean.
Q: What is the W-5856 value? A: 1.80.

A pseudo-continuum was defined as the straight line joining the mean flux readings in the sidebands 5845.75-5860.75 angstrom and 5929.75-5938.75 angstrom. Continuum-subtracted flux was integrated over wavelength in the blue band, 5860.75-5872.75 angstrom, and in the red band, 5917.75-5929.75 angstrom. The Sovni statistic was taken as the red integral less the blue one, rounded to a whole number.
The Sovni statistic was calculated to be 11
